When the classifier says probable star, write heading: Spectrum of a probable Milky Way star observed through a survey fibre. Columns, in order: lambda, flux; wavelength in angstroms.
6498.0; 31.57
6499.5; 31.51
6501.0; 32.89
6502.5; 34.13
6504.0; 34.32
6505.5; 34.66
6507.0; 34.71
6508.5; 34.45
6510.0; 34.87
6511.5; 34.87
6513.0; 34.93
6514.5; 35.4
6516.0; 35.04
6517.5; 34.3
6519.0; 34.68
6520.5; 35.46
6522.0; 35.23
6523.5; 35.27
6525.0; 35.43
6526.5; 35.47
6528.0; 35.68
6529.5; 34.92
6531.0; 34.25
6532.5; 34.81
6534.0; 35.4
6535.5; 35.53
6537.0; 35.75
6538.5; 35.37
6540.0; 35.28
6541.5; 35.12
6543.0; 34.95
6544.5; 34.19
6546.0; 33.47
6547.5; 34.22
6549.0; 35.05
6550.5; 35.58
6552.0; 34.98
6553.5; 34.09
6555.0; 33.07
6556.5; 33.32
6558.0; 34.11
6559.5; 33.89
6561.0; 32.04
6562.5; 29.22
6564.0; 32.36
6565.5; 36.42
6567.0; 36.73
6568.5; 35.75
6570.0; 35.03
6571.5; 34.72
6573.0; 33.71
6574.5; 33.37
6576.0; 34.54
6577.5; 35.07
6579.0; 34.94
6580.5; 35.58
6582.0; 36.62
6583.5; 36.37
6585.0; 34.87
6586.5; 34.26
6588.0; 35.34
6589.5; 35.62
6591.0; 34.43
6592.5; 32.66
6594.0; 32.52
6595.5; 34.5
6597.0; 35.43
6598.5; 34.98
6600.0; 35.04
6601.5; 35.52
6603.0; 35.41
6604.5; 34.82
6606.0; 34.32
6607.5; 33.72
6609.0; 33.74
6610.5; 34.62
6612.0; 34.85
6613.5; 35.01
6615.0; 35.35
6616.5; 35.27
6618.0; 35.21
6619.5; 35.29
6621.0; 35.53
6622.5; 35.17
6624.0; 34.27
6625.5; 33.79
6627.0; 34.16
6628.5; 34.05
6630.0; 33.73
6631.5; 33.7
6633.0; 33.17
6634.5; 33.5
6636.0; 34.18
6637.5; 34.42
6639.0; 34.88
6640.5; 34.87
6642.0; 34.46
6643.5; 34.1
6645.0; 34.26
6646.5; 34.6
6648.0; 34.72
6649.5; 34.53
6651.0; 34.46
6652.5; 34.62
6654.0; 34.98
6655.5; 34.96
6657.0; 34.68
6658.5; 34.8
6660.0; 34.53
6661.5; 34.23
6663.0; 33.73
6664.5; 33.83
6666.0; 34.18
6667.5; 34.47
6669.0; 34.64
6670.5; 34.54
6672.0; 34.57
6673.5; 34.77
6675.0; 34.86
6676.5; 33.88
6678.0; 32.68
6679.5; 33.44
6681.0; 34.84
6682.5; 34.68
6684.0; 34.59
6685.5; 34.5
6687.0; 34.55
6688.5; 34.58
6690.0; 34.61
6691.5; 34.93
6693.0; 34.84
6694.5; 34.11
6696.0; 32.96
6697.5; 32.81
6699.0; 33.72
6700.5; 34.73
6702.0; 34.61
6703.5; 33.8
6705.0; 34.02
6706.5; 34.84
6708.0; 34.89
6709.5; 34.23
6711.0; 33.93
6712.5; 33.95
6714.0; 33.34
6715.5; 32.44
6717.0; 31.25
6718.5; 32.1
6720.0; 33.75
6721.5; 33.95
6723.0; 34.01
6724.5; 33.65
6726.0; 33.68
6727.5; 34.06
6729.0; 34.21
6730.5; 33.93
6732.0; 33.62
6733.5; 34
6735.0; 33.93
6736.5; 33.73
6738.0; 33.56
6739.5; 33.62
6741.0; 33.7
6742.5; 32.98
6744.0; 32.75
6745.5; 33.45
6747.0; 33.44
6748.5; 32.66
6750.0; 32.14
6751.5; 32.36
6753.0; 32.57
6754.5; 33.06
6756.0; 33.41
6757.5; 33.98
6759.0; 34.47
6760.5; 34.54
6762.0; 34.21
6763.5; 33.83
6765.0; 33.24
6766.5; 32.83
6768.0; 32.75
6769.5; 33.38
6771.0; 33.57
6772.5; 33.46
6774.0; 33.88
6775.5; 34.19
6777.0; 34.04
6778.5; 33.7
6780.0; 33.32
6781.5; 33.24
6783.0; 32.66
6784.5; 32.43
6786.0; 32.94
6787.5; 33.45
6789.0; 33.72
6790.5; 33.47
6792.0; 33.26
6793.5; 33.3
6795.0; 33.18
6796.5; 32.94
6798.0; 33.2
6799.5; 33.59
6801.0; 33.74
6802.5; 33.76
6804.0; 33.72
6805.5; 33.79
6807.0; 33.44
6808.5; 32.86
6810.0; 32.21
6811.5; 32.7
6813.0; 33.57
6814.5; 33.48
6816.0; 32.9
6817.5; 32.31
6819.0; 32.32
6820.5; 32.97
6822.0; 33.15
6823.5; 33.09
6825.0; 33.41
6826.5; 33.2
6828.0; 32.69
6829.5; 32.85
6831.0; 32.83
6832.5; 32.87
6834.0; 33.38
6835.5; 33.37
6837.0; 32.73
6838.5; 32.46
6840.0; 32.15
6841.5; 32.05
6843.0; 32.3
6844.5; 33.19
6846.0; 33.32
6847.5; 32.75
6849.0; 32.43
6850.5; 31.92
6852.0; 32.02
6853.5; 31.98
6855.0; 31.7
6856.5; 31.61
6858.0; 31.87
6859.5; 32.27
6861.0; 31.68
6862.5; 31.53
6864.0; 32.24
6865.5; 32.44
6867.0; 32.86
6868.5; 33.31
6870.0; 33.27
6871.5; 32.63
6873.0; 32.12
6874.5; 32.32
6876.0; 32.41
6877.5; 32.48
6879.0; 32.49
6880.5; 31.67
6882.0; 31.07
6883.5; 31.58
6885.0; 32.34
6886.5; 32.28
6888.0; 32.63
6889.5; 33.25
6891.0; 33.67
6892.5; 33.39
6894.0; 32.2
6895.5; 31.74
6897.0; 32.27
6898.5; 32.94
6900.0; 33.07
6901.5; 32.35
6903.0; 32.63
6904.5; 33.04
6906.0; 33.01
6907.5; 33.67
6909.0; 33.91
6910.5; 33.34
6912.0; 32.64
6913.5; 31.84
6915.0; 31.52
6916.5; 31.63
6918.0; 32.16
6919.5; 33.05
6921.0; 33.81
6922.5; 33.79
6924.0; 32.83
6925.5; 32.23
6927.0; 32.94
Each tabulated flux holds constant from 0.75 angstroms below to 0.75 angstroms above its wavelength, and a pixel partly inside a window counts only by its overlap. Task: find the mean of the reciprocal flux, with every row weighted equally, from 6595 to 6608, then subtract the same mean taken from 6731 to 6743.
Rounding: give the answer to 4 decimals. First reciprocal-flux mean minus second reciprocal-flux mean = -0.0010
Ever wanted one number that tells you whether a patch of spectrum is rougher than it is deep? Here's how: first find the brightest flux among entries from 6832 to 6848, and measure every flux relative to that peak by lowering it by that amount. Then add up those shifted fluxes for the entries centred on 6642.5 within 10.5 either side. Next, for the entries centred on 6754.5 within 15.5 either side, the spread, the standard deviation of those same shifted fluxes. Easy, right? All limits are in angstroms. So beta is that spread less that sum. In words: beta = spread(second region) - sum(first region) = -13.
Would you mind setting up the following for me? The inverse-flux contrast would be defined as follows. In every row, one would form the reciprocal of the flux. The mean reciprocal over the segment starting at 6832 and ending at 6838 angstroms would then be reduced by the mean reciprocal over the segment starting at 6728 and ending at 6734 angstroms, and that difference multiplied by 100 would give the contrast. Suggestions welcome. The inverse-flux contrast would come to 0.08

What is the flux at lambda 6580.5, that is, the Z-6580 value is 35.58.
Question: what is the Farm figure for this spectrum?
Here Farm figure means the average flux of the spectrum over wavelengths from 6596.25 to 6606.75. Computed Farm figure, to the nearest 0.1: 35.1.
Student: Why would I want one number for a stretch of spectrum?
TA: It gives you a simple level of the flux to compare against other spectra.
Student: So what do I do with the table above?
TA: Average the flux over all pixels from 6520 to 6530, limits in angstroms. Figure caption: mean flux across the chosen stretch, 35.4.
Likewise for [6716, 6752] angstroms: 33.4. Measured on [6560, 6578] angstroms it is 34.1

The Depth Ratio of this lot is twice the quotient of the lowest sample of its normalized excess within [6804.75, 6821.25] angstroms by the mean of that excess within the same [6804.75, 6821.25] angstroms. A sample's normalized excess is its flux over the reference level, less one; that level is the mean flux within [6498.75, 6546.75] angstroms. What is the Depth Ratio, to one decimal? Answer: 2.8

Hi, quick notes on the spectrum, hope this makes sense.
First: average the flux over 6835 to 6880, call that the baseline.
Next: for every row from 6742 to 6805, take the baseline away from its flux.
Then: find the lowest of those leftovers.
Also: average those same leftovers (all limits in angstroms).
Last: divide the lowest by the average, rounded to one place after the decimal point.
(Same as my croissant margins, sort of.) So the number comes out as -0.3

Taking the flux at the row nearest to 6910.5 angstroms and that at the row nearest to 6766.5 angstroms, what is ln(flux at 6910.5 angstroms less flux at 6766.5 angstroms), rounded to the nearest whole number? -1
